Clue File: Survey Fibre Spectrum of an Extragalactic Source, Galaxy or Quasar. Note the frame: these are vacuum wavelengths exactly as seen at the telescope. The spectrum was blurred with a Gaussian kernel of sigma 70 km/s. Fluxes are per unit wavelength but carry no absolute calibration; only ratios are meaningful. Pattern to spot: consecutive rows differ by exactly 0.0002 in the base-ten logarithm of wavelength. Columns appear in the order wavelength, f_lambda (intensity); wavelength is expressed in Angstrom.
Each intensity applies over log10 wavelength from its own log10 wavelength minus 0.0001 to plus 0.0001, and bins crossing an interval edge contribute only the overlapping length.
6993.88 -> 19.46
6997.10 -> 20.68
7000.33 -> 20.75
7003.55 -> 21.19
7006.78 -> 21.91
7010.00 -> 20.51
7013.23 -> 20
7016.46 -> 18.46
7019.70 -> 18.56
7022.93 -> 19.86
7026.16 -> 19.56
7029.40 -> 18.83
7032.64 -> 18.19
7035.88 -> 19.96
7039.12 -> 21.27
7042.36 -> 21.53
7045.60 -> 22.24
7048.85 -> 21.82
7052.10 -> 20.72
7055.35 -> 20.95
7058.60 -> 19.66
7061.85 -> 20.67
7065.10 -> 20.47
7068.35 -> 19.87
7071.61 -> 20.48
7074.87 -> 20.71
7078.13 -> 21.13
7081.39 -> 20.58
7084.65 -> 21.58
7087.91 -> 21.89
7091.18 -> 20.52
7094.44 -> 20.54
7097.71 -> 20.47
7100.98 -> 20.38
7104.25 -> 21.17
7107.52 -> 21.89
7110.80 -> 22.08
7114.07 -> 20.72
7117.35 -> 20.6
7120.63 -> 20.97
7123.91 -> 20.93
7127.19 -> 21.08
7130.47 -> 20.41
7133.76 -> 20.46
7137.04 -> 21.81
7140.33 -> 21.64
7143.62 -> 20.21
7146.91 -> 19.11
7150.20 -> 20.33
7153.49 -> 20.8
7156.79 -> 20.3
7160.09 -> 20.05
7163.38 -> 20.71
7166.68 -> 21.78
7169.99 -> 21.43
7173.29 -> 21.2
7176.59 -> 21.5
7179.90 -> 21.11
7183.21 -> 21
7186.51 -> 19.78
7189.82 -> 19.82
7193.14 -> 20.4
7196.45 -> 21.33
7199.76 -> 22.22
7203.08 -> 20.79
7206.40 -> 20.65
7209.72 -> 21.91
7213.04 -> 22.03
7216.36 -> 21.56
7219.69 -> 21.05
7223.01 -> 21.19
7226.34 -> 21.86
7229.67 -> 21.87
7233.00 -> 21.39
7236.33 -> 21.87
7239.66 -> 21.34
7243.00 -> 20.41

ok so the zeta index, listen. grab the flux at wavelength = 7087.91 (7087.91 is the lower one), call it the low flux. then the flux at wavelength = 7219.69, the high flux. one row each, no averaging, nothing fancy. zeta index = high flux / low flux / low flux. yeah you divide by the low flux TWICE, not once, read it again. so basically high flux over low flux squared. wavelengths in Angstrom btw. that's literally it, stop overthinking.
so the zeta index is 0.0439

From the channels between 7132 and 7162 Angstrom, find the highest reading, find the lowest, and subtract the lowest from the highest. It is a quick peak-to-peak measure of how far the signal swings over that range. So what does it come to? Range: 2.7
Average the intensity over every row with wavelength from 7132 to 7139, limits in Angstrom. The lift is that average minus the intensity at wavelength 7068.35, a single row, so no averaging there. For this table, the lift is 1.3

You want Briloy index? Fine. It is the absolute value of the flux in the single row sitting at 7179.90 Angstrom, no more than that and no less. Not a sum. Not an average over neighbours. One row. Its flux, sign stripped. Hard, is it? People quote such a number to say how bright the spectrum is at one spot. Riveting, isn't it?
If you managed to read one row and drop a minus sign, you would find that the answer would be 21.1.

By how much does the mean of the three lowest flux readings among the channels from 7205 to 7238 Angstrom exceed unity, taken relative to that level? 20.0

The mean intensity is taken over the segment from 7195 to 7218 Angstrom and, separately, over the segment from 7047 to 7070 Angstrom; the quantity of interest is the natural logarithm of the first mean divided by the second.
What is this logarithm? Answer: 0.043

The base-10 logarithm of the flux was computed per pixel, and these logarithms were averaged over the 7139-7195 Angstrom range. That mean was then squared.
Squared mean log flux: 1.73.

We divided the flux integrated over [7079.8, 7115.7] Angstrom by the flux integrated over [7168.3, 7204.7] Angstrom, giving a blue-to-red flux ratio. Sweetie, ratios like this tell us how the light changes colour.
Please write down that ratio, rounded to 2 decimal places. 0.99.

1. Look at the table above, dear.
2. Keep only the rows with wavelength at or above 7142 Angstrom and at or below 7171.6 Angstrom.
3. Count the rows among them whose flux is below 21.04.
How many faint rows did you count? 7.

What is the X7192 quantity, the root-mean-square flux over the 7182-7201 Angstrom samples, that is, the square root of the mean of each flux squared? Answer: 20.8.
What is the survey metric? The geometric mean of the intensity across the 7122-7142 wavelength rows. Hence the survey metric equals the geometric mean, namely 21.0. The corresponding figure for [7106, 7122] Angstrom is 21.2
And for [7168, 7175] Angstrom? 21.3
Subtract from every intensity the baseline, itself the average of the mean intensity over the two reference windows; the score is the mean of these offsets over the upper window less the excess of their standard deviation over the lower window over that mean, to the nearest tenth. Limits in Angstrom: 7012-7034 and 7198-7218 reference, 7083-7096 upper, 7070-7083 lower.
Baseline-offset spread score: 1.4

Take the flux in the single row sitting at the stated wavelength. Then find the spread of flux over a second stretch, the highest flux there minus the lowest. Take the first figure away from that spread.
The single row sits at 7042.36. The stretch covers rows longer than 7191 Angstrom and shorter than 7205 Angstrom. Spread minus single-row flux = -19.7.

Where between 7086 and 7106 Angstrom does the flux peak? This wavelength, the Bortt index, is 7087.91 Angstrom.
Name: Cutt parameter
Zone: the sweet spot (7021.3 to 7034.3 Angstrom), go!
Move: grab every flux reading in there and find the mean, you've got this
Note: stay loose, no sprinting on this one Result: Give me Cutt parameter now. 19.1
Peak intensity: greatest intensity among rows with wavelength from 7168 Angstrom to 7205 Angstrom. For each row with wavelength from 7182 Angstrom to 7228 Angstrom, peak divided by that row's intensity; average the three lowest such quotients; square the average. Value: 1.015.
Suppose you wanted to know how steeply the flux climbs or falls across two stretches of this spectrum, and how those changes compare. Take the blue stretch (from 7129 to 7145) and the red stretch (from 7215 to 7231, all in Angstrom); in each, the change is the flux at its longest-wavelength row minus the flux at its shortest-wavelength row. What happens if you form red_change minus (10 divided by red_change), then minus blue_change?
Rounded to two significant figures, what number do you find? -32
